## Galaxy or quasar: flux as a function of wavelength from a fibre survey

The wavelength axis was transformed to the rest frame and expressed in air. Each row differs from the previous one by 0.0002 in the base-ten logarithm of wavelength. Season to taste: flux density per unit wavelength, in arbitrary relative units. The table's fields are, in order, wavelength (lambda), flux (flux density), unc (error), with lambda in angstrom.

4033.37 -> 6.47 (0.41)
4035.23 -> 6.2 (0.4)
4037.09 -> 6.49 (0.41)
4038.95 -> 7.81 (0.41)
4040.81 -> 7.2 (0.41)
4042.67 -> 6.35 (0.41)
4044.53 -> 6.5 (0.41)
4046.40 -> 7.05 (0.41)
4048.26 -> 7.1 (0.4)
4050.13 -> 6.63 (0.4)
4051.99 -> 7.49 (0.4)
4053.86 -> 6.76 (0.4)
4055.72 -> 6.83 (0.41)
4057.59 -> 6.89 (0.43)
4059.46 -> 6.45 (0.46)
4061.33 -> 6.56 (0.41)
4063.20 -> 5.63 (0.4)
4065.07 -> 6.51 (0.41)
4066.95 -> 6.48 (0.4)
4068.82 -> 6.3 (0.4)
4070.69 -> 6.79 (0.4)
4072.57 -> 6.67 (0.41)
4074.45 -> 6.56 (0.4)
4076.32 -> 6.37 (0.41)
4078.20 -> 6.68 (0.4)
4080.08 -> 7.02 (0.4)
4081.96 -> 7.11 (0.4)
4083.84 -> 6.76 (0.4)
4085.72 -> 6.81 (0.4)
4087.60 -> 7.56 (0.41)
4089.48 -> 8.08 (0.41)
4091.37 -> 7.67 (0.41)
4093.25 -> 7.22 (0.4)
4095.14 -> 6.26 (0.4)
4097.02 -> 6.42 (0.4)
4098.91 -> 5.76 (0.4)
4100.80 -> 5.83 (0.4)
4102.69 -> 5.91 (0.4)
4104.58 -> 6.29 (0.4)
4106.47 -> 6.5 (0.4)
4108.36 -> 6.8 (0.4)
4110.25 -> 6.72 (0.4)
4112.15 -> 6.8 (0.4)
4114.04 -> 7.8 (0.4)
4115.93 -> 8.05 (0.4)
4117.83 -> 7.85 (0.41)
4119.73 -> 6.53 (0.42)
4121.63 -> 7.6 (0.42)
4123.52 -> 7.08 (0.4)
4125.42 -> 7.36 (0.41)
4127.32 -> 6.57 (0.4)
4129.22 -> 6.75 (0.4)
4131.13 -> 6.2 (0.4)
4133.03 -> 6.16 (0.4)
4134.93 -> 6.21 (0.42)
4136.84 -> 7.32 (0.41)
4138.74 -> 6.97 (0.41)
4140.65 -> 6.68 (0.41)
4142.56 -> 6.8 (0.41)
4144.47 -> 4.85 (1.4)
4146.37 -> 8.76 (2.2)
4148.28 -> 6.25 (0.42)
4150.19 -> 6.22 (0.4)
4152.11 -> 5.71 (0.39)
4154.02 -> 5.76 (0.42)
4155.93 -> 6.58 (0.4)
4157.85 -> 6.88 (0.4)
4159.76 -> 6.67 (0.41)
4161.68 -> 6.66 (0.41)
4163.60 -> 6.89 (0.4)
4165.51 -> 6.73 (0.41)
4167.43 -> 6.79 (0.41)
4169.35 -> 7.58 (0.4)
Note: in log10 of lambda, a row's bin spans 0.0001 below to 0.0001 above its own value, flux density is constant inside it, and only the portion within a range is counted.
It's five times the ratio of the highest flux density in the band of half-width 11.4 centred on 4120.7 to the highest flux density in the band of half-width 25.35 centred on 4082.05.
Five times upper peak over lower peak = 5.0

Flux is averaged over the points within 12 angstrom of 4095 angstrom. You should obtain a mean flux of 6.70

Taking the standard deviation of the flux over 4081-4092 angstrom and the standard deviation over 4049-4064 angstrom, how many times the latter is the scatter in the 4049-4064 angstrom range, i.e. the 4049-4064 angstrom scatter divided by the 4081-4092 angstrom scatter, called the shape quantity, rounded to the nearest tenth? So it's 1.0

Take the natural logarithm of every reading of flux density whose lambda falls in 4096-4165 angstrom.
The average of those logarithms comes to 1.89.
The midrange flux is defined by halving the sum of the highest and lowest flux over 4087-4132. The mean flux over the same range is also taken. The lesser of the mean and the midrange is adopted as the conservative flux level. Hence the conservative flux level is 6.90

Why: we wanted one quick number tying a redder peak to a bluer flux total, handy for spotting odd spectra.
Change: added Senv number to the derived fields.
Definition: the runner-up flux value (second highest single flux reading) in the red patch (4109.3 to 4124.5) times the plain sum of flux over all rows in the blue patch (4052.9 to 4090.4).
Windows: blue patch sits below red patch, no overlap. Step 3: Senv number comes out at 1058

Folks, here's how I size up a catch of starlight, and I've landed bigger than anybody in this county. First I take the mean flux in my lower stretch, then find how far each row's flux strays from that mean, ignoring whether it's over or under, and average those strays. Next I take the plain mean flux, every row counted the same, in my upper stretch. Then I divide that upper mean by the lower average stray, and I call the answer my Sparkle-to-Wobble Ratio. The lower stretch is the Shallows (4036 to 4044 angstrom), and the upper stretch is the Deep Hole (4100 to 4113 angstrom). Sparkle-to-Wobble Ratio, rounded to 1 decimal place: 11.8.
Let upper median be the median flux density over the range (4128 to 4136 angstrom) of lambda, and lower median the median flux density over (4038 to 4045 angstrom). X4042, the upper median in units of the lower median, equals 0.91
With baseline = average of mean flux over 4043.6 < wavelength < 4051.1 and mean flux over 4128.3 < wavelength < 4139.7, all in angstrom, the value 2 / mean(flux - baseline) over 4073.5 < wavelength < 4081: -37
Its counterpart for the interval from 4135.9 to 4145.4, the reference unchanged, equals -11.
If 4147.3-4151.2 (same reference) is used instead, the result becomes -4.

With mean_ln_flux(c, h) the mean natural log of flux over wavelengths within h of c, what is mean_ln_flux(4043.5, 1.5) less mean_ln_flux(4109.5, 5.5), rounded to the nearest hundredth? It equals -0.06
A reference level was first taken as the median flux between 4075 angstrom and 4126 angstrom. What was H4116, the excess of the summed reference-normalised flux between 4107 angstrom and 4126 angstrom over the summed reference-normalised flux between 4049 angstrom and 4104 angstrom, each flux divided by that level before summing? -18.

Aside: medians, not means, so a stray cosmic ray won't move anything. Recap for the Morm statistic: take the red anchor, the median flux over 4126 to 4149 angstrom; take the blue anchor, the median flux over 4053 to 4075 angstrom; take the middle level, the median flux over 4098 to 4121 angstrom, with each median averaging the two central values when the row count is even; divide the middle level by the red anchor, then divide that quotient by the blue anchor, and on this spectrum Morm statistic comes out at 0.152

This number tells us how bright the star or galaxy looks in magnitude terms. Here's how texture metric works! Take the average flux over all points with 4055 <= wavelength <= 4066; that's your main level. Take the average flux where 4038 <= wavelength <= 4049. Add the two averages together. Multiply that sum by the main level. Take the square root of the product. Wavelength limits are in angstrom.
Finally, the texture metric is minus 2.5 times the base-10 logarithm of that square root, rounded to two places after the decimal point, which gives -2.43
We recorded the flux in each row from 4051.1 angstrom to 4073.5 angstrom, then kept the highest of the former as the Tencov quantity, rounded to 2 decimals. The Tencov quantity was 7.49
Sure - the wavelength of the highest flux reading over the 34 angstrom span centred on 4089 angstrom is 4089.48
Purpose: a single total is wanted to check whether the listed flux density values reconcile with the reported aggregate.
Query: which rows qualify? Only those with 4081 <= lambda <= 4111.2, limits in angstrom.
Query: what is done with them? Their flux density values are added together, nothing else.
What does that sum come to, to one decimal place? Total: 107.7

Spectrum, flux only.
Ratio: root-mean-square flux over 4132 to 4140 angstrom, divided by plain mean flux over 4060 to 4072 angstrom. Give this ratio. 1.05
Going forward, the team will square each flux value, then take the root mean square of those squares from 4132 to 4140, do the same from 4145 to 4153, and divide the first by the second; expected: 0.90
